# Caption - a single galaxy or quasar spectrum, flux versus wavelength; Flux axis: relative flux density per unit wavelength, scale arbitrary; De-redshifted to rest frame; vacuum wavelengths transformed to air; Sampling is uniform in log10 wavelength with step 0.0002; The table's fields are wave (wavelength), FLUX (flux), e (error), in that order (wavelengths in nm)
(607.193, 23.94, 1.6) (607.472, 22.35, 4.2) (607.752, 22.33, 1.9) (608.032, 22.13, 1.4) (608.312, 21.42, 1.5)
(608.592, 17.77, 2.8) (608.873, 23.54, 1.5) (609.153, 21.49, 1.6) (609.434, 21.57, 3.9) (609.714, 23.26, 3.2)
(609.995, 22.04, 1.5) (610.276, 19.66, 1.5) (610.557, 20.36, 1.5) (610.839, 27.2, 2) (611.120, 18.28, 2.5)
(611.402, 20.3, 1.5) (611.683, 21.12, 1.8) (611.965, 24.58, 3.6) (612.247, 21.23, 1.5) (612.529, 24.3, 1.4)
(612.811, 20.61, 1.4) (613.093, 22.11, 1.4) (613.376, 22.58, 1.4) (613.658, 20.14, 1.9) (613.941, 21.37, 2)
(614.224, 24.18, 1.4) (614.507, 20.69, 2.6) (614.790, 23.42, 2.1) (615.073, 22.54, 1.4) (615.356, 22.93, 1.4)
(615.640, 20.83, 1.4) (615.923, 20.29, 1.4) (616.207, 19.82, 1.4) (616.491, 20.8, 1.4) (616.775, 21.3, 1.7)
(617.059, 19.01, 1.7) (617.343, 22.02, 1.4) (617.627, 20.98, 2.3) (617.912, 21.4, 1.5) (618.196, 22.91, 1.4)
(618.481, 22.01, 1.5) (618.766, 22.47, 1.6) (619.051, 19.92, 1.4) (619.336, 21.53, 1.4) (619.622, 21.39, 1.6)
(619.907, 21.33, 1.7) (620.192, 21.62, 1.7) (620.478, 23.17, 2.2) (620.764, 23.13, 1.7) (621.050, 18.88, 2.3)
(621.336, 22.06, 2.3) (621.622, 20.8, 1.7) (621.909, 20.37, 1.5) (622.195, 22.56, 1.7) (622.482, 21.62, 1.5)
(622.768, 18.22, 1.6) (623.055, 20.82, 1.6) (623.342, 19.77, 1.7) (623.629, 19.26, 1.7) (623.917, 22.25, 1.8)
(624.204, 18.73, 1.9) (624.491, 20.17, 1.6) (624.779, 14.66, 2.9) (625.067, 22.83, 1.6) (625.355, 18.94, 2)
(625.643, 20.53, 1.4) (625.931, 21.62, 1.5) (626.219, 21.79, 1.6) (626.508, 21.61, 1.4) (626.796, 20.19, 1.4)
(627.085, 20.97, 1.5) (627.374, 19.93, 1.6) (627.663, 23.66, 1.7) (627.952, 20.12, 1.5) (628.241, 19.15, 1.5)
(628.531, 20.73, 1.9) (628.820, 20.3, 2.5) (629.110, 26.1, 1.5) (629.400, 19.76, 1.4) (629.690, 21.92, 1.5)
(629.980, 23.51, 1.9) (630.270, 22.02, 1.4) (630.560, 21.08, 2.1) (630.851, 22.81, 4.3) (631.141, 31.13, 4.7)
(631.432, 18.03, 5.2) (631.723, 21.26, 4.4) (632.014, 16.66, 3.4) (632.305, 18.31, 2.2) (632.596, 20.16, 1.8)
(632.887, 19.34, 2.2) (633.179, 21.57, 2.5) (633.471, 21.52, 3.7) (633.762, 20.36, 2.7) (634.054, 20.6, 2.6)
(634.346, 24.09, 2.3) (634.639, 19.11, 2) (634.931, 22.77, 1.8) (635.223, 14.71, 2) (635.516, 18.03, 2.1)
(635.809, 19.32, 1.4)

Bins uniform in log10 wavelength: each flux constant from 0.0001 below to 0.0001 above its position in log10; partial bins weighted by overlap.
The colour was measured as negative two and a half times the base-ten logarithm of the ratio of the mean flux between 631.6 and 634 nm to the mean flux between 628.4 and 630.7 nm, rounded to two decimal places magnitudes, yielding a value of 0.11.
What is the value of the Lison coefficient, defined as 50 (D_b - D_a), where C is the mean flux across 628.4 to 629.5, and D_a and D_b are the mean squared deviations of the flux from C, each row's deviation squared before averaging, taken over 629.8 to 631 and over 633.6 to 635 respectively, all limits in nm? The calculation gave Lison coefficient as 105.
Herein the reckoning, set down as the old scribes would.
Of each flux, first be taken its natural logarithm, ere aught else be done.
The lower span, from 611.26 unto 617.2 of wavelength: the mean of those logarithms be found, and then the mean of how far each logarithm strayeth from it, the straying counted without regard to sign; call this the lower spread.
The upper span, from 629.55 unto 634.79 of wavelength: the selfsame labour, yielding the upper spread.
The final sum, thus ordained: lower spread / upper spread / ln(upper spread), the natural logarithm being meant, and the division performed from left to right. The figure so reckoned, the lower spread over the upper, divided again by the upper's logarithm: -0.27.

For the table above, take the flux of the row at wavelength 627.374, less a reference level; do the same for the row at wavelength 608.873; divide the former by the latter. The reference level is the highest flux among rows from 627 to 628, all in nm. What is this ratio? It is 31.1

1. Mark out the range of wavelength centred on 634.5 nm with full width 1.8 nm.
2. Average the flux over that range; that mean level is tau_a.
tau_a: 20.3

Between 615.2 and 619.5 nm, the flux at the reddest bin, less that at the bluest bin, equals -1.4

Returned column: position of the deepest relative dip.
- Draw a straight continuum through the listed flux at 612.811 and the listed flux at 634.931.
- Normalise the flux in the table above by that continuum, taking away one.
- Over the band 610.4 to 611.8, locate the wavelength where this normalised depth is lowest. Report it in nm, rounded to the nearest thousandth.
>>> 611.120 nm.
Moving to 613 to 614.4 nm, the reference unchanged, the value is 613.658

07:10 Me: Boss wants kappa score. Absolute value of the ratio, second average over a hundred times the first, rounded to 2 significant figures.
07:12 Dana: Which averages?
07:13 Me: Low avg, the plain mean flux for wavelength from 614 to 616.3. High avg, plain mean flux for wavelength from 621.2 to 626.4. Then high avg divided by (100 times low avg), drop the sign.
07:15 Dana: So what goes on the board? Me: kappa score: 0.0093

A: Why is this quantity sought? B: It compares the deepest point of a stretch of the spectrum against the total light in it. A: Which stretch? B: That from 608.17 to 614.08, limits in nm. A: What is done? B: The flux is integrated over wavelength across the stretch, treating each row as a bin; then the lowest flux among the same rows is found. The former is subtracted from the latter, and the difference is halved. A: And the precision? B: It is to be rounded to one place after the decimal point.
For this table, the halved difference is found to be -55.1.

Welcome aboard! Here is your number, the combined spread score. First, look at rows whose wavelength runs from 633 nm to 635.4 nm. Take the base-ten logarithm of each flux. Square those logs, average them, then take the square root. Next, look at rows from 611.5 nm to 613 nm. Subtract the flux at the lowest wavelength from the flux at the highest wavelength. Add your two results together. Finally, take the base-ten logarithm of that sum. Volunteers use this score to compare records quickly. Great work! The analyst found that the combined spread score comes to -0.10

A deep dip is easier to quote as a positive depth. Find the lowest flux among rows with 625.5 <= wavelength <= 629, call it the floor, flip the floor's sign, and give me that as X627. -19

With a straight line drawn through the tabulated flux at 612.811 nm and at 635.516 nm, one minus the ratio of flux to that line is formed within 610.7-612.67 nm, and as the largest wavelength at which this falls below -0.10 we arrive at 612.529 nm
